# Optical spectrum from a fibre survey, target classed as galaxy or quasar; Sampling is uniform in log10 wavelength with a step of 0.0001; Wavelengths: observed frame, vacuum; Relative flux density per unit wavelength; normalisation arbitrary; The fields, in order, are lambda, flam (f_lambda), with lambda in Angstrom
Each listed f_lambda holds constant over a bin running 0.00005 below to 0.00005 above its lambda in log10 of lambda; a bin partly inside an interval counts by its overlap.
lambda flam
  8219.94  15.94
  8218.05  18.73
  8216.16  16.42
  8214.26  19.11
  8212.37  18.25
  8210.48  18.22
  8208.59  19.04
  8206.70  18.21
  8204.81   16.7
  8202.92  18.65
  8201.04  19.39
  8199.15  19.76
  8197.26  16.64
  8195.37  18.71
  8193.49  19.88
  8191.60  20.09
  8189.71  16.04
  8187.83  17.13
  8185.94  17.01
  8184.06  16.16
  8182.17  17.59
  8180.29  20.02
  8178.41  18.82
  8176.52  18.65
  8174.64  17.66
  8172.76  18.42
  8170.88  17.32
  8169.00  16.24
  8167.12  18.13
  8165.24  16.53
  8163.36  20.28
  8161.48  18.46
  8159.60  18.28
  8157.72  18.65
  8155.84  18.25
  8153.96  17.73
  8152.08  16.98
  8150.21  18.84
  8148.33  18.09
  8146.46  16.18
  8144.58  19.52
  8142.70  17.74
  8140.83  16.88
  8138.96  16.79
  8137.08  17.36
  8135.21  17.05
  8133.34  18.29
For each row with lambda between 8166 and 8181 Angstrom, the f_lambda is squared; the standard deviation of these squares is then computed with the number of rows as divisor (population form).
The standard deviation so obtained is 38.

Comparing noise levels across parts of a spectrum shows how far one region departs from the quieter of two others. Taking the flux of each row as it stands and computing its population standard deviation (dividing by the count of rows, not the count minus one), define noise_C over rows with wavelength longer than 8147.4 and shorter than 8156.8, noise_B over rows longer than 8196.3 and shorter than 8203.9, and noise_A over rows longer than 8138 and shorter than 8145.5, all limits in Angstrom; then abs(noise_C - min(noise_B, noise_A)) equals 0.48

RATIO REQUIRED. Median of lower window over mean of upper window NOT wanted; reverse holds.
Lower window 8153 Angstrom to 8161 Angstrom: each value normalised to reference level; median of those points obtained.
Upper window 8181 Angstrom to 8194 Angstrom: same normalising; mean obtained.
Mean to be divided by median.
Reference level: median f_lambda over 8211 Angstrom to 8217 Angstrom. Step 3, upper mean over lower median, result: 0.97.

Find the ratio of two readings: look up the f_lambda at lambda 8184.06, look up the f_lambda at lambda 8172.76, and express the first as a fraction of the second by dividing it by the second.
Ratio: 0.88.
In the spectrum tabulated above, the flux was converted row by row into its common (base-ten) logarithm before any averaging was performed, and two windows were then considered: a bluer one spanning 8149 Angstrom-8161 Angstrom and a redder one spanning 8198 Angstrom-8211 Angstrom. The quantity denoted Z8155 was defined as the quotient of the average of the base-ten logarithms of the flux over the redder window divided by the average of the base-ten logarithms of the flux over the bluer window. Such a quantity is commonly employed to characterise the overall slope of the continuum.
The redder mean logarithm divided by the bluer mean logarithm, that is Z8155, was 1.01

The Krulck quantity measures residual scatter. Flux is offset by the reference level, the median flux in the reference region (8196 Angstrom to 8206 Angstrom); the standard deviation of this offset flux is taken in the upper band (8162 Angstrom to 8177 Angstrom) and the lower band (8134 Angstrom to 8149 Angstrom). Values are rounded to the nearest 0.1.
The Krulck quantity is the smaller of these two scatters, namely 1.0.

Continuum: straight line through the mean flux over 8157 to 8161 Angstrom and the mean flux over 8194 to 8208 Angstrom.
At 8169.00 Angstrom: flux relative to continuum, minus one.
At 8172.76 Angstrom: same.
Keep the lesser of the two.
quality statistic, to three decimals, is -0.119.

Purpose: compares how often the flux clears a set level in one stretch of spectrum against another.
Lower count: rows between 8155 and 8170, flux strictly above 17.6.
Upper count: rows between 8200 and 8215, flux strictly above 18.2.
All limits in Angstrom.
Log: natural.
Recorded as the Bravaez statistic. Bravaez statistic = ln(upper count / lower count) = 0.15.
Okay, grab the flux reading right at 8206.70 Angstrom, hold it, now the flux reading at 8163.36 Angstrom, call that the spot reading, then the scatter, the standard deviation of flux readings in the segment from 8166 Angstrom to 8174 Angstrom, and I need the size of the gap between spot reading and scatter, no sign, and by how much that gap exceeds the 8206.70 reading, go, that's 1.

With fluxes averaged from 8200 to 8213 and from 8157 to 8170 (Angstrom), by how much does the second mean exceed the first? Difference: -0.3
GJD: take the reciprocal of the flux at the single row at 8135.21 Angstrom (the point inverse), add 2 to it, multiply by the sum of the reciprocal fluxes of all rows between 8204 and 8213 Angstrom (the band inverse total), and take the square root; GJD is 0.755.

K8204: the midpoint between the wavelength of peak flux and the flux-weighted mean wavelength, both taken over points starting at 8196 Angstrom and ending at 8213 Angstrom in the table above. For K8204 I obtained 8202.0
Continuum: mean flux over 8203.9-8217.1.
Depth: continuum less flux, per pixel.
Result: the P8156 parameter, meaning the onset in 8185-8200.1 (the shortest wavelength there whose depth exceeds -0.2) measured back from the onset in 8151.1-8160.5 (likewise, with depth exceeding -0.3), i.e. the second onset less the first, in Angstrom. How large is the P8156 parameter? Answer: -33.9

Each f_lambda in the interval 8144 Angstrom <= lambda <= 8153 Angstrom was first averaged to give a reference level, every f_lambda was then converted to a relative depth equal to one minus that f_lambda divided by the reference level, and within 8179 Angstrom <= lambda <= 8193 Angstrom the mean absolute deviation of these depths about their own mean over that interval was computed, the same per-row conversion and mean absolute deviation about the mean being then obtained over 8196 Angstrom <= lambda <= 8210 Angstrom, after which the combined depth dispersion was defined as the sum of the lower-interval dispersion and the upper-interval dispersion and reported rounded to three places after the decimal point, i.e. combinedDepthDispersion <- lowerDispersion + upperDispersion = 0.130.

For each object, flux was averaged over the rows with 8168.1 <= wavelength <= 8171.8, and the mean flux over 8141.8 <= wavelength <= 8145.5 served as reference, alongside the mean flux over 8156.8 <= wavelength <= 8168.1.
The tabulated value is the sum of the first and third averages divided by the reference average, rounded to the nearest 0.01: 1.89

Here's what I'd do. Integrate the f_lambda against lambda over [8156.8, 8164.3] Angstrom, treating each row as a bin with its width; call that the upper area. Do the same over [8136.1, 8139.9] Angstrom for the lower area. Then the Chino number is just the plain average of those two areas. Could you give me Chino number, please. 103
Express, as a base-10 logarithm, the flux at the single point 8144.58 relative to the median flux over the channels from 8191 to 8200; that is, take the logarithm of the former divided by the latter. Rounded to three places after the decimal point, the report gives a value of -0.005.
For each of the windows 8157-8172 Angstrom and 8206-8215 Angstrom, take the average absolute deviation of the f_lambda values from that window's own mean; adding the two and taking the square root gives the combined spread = 1.17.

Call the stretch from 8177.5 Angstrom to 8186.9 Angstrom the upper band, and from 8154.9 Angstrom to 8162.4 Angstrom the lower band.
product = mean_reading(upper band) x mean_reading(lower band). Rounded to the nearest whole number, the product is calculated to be 330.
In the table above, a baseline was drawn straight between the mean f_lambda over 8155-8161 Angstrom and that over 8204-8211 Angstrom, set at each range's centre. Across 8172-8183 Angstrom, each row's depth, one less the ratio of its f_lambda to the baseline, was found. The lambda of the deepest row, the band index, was 8182.17 Angstrom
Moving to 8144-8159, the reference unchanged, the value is 8146.46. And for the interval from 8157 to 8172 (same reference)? 8169.00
